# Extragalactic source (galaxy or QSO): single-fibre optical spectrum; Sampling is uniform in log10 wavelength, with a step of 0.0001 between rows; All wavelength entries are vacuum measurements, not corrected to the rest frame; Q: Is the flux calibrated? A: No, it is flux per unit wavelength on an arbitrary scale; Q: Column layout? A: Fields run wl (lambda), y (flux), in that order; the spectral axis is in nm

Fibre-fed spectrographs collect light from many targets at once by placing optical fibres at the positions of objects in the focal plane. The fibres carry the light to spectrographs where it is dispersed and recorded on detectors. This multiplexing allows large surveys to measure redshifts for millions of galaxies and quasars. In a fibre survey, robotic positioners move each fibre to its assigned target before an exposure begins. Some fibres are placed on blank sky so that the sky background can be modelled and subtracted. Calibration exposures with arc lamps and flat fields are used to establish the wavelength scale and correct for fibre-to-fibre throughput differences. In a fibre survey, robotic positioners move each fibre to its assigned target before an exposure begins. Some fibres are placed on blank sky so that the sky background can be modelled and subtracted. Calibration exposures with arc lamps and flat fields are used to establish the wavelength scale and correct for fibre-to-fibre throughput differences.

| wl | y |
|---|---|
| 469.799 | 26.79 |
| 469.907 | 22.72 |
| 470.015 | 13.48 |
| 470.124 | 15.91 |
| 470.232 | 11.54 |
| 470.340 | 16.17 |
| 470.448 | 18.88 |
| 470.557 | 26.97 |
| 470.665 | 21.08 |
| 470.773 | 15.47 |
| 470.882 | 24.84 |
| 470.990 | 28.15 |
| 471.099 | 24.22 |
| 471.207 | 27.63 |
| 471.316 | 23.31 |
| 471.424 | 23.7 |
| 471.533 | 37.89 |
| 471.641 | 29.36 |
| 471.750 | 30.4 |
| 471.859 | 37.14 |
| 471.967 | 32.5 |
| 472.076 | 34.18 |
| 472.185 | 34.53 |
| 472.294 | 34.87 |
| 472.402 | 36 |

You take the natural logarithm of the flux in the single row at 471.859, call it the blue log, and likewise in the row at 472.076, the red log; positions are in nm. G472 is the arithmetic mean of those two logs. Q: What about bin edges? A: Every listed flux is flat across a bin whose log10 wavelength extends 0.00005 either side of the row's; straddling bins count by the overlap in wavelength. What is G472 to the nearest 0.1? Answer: 3.6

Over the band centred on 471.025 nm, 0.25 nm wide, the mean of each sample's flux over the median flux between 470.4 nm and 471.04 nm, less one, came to 0.1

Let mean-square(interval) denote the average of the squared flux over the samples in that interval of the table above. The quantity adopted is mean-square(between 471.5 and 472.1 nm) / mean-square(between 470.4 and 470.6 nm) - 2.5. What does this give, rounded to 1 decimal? -0.4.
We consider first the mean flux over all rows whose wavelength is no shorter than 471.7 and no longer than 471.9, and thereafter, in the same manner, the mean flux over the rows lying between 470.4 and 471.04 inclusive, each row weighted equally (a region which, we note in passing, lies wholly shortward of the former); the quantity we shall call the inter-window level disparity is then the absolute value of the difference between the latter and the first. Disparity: 11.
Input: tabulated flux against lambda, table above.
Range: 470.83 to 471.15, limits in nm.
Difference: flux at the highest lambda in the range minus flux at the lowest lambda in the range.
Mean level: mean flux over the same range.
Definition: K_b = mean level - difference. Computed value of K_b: 26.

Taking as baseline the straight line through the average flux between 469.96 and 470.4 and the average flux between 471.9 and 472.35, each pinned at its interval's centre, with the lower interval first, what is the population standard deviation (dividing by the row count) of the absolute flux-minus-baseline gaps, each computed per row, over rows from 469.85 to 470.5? 3.7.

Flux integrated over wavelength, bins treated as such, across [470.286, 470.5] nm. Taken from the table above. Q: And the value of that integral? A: 3.8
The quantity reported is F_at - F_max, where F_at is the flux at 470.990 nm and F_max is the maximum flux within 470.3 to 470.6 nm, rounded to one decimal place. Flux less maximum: 1.2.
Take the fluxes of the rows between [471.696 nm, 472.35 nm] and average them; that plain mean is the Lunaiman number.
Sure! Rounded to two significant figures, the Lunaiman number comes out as 34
